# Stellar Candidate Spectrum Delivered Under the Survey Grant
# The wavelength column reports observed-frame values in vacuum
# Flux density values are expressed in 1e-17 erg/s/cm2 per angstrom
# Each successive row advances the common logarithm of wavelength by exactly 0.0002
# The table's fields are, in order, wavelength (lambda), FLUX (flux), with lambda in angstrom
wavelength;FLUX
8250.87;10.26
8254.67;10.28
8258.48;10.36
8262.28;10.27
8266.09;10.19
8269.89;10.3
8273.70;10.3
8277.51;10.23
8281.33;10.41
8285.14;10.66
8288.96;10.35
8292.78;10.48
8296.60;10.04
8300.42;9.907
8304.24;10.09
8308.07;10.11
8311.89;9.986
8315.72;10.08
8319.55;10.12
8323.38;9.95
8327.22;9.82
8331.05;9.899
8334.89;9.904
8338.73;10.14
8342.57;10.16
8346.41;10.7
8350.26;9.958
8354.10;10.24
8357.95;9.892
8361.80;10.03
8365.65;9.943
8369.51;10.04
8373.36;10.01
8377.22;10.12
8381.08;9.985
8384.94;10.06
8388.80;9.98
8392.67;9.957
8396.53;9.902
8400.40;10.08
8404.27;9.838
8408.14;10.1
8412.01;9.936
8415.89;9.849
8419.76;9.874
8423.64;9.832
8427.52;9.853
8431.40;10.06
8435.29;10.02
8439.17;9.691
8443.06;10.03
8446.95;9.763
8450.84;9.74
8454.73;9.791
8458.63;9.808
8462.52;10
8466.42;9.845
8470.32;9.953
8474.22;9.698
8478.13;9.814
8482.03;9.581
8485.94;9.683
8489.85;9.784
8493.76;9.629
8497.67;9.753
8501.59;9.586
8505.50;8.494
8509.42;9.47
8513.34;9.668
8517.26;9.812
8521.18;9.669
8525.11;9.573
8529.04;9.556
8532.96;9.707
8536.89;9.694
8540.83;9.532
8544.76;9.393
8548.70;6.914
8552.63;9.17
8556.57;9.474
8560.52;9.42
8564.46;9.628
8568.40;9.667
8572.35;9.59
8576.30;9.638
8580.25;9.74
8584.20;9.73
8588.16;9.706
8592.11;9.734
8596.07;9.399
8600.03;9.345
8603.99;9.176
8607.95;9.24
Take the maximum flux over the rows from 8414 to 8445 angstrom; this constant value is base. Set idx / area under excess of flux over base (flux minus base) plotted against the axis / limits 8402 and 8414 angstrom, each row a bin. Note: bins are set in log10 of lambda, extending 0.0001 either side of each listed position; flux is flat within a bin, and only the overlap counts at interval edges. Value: -1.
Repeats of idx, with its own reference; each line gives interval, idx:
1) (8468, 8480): -3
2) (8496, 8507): -8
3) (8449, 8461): -3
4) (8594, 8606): -9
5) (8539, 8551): -17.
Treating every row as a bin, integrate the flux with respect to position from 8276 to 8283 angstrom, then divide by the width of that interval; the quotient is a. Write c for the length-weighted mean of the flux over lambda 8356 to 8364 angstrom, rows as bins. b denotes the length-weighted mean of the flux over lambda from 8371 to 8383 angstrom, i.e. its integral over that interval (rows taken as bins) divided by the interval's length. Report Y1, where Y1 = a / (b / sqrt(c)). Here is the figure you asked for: 3.24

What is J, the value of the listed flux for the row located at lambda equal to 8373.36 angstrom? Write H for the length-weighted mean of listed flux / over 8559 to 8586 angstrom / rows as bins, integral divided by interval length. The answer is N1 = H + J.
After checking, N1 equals 19.6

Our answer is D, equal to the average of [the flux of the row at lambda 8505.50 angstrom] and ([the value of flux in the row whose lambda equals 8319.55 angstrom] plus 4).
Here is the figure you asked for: 11.3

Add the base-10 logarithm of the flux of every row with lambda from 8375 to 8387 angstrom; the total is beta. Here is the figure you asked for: 3.01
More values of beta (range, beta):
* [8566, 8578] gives 2.95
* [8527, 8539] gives 2.95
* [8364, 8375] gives 3.00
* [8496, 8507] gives 2.90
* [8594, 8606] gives 2.91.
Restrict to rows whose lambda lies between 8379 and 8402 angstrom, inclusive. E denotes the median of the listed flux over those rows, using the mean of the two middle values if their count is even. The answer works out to 10.0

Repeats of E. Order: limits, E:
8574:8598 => 9.7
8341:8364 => 10.1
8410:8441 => 9.9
